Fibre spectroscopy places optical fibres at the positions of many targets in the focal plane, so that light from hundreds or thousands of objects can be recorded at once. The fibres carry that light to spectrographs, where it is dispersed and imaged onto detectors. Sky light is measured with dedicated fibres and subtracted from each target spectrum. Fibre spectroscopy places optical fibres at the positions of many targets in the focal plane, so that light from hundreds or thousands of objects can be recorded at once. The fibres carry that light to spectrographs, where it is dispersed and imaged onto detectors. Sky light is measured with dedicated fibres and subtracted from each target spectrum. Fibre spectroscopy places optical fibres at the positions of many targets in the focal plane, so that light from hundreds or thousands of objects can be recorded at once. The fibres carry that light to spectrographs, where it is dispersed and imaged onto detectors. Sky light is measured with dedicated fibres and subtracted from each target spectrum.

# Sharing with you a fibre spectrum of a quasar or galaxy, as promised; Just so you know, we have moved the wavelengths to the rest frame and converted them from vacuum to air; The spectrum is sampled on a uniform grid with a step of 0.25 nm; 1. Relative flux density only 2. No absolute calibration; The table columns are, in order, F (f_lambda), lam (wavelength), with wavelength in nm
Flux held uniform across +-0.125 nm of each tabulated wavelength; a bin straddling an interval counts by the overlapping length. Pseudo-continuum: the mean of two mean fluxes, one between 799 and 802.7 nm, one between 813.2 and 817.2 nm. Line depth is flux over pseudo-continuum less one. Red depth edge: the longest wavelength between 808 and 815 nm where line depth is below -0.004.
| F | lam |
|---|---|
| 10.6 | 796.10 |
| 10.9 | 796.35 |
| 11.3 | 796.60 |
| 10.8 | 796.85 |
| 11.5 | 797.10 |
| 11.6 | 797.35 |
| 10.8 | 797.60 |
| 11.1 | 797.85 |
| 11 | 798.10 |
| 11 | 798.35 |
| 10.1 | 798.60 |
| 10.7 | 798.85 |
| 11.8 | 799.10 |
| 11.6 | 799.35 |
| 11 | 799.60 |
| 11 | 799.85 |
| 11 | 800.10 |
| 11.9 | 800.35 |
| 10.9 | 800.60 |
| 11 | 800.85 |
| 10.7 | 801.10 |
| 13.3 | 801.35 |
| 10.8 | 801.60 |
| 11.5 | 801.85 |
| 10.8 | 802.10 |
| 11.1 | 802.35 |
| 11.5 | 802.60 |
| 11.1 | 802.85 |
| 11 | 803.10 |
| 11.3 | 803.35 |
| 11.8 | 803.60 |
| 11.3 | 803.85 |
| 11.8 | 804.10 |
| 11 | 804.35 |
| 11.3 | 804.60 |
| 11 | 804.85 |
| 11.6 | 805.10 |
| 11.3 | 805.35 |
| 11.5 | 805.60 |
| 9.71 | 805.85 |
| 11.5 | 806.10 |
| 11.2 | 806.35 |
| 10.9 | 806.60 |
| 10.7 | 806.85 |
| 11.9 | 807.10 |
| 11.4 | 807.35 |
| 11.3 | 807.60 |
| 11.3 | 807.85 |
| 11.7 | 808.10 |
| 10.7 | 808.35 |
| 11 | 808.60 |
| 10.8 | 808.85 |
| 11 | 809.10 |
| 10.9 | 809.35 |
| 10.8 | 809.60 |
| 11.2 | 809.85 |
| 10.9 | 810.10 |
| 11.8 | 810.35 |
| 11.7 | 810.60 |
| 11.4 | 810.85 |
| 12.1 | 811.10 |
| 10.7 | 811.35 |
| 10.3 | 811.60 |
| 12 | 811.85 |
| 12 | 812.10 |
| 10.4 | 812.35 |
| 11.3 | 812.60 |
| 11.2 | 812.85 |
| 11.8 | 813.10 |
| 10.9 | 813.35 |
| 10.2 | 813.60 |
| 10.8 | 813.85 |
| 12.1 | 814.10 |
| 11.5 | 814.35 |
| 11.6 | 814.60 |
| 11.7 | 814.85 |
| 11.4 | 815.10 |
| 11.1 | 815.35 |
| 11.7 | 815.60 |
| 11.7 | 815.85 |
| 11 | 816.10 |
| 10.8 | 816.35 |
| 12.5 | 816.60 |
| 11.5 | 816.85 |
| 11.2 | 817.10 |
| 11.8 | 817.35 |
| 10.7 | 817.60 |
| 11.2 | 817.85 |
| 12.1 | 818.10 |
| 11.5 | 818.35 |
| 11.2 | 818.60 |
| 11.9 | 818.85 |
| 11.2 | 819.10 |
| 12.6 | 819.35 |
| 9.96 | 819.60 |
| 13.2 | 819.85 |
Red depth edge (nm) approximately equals 813.85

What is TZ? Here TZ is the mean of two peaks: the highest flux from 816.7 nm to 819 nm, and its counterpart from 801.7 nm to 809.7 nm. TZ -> 12.0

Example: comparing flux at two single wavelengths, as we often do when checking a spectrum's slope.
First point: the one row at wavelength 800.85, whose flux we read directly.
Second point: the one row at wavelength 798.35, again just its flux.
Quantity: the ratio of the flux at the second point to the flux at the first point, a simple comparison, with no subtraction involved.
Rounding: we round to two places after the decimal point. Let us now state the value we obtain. 1.00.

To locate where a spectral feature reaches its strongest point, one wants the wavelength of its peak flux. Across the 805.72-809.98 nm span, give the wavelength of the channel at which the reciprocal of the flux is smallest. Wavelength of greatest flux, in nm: 807.10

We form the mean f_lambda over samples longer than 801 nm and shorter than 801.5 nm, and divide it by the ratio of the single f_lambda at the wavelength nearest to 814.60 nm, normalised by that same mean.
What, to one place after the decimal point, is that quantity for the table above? 12.4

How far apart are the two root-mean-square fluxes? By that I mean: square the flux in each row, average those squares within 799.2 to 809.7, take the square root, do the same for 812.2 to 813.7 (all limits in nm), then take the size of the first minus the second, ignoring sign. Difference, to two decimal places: 0.24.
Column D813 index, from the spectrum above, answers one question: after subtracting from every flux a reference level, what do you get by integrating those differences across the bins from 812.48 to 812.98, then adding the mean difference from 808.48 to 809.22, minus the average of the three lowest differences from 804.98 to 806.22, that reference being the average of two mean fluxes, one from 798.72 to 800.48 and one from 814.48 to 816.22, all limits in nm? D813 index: 0.04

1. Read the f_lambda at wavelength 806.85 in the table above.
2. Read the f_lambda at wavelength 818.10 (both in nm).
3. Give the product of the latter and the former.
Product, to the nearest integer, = 129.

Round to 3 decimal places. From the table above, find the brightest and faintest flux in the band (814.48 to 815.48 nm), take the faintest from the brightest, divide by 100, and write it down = 0.006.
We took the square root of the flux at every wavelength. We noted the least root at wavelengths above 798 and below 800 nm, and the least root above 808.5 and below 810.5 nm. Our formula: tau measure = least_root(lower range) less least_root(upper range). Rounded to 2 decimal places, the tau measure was -0.11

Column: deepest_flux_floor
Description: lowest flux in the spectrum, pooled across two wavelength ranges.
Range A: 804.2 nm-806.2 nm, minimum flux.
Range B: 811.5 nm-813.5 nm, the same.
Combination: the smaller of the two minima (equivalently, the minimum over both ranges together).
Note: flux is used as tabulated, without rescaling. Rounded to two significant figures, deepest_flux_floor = 9.7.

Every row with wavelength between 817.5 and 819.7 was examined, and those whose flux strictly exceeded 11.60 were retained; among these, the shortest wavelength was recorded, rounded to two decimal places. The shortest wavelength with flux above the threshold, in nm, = 818.10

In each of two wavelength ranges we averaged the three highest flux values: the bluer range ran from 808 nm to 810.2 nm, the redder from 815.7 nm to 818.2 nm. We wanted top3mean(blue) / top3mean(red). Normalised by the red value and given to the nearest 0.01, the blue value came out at 0.93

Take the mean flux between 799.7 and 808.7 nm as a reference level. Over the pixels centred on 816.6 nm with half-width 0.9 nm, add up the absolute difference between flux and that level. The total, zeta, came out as 3.3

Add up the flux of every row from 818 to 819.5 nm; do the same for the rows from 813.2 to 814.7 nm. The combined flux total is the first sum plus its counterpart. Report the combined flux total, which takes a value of 138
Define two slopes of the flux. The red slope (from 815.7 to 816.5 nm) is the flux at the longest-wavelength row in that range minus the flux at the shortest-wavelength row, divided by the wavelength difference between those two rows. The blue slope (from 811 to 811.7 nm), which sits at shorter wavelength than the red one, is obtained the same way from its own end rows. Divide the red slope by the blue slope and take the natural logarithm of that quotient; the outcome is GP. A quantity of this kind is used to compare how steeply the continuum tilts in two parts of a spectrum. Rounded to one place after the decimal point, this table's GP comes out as -0.7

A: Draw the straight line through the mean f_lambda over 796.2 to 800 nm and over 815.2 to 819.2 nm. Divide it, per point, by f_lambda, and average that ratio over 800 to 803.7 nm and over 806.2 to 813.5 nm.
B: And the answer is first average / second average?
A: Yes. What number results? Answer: 0.979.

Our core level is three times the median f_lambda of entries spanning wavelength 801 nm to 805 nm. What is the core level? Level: 33.6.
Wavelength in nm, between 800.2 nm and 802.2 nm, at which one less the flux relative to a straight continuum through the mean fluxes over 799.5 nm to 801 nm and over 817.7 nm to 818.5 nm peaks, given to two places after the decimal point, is 801.10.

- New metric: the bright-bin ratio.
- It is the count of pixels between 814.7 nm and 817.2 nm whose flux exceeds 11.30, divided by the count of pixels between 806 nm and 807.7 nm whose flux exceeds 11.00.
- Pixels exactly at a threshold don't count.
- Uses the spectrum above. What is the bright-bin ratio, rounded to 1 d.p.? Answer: 1.2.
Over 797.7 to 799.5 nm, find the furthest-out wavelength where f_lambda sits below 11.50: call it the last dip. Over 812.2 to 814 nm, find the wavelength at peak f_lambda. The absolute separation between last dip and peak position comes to 14.25 nm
